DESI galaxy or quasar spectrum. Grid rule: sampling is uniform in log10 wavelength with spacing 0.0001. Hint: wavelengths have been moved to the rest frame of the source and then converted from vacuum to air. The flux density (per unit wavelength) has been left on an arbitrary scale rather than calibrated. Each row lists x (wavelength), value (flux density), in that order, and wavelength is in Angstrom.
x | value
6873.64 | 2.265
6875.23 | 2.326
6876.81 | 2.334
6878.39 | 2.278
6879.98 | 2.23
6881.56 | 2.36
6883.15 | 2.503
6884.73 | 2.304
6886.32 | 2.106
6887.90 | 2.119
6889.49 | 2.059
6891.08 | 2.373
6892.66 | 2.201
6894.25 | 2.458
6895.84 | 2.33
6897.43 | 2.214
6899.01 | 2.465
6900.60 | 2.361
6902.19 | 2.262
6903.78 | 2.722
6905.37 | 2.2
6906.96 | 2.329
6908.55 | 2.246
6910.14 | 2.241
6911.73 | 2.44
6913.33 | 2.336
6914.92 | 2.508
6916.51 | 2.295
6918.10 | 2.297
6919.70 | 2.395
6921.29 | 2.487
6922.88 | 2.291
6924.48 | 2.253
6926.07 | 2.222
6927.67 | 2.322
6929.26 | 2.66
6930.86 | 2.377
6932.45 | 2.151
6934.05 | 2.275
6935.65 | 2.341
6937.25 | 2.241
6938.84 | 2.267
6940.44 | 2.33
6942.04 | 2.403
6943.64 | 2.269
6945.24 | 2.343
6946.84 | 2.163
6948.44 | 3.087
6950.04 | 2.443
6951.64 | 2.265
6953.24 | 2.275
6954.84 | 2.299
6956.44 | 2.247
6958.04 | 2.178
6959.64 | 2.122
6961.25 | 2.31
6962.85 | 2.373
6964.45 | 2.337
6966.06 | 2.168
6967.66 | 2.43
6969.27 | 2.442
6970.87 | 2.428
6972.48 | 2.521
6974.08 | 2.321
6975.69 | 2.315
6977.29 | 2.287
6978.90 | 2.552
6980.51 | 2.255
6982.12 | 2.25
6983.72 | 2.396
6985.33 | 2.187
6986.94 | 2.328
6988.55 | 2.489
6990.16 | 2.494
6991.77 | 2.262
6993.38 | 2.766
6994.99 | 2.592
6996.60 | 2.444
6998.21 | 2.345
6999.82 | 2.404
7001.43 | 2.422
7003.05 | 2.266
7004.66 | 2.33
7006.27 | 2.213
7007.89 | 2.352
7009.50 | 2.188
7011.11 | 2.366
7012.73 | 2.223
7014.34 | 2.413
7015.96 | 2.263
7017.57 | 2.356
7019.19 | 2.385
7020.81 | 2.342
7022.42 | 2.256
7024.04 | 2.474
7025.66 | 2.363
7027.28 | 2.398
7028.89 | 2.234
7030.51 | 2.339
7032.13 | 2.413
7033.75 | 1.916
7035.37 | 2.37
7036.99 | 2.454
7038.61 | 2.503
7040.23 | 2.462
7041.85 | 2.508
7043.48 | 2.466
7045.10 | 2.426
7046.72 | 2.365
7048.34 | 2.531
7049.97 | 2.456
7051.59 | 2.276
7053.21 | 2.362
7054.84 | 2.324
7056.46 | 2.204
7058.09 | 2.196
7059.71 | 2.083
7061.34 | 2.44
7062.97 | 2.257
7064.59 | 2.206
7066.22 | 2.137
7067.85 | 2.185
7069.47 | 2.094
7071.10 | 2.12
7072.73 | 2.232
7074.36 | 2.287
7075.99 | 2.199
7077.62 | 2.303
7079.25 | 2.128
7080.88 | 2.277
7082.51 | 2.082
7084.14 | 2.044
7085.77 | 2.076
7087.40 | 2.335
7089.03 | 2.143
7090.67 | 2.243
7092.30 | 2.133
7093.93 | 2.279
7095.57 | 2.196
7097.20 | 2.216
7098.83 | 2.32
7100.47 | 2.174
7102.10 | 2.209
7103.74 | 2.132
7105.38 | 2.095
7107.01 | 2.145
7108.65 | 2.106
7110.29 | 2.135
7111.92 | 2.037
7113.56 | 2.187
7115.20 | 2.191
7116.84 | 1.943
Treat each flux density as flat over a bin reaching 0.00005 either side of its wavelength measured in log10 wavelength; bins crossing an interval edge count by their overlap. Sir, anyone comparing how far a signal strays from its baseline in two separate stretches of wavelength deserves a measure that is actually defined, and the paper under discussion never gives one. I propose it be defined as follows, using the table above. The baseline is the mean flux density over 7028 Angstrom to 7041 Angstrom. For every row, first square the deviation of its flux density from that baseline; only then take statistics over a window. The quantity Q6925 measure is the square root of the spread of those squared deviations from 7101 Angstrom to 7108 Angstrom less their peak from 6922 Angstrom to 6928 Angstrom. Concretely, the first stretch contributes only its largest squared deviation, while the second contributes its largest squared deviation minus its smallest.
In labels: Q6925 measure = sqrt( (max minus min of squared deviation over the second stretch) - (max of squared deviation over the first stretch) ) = 0.17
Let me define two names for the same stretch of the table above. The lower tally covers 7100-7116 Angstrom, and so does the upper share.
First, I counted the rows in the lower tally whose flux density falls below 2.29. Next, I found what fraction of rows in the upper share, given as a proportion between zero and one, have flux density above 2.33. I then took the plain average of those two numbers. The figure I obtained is 5.0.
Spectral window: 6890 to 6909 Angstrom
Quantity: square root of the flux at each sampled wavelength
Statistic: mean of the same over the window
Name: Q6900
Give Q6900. 1.53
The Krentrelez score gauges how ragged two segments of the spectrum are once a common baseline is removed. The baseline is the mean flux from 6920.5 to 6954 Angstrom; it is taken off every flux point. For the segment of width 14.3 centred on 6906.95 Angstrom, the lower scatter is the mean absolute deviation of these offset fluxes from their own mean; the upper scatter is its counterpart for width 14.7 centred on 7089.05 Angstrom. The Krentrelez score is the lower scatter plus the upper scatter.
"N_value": 0.189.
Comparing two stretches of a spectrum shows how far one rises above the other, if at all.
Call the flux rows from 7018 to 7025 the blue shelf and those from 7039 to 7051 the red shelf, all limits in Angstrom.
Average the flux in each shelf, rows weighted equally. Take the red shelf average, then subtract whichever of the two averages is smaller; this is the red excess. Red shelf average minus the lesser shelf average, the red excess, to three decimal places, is 0.095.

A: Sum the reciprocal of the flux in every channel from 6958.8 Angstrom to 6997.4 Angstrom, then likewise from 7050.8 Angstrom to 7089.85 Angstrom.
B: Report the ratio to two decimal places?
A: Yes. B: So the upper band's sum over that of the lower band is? 1.08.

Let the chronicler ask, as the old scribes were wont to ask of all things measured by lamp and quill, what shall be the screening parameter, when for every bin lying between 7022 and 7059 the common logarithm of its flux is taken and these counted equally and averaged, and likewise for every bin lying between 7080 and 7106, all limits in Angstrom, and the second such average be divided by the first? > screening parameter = 0.911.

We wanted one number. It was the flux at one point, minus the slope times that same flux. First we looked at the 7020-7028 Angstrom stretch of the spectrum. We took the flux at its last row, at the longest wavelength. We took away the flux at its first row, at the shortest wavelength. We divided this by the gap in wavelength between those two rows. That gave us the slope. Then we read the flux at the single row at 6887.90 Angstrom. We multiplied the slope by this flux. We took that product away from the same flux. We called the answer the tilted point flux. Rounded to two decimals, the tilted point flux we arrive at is 2.10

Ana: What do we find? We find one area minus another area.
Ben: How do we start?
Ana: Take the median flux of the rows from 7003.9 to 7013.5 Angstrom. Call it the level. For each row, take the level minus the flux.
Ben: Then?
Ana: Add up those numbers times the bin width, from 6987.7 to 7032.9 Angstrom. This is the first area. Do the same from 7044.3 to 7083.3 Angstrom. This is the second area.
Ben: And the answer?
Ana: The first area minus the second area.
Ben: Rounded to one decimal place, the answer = -5.0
